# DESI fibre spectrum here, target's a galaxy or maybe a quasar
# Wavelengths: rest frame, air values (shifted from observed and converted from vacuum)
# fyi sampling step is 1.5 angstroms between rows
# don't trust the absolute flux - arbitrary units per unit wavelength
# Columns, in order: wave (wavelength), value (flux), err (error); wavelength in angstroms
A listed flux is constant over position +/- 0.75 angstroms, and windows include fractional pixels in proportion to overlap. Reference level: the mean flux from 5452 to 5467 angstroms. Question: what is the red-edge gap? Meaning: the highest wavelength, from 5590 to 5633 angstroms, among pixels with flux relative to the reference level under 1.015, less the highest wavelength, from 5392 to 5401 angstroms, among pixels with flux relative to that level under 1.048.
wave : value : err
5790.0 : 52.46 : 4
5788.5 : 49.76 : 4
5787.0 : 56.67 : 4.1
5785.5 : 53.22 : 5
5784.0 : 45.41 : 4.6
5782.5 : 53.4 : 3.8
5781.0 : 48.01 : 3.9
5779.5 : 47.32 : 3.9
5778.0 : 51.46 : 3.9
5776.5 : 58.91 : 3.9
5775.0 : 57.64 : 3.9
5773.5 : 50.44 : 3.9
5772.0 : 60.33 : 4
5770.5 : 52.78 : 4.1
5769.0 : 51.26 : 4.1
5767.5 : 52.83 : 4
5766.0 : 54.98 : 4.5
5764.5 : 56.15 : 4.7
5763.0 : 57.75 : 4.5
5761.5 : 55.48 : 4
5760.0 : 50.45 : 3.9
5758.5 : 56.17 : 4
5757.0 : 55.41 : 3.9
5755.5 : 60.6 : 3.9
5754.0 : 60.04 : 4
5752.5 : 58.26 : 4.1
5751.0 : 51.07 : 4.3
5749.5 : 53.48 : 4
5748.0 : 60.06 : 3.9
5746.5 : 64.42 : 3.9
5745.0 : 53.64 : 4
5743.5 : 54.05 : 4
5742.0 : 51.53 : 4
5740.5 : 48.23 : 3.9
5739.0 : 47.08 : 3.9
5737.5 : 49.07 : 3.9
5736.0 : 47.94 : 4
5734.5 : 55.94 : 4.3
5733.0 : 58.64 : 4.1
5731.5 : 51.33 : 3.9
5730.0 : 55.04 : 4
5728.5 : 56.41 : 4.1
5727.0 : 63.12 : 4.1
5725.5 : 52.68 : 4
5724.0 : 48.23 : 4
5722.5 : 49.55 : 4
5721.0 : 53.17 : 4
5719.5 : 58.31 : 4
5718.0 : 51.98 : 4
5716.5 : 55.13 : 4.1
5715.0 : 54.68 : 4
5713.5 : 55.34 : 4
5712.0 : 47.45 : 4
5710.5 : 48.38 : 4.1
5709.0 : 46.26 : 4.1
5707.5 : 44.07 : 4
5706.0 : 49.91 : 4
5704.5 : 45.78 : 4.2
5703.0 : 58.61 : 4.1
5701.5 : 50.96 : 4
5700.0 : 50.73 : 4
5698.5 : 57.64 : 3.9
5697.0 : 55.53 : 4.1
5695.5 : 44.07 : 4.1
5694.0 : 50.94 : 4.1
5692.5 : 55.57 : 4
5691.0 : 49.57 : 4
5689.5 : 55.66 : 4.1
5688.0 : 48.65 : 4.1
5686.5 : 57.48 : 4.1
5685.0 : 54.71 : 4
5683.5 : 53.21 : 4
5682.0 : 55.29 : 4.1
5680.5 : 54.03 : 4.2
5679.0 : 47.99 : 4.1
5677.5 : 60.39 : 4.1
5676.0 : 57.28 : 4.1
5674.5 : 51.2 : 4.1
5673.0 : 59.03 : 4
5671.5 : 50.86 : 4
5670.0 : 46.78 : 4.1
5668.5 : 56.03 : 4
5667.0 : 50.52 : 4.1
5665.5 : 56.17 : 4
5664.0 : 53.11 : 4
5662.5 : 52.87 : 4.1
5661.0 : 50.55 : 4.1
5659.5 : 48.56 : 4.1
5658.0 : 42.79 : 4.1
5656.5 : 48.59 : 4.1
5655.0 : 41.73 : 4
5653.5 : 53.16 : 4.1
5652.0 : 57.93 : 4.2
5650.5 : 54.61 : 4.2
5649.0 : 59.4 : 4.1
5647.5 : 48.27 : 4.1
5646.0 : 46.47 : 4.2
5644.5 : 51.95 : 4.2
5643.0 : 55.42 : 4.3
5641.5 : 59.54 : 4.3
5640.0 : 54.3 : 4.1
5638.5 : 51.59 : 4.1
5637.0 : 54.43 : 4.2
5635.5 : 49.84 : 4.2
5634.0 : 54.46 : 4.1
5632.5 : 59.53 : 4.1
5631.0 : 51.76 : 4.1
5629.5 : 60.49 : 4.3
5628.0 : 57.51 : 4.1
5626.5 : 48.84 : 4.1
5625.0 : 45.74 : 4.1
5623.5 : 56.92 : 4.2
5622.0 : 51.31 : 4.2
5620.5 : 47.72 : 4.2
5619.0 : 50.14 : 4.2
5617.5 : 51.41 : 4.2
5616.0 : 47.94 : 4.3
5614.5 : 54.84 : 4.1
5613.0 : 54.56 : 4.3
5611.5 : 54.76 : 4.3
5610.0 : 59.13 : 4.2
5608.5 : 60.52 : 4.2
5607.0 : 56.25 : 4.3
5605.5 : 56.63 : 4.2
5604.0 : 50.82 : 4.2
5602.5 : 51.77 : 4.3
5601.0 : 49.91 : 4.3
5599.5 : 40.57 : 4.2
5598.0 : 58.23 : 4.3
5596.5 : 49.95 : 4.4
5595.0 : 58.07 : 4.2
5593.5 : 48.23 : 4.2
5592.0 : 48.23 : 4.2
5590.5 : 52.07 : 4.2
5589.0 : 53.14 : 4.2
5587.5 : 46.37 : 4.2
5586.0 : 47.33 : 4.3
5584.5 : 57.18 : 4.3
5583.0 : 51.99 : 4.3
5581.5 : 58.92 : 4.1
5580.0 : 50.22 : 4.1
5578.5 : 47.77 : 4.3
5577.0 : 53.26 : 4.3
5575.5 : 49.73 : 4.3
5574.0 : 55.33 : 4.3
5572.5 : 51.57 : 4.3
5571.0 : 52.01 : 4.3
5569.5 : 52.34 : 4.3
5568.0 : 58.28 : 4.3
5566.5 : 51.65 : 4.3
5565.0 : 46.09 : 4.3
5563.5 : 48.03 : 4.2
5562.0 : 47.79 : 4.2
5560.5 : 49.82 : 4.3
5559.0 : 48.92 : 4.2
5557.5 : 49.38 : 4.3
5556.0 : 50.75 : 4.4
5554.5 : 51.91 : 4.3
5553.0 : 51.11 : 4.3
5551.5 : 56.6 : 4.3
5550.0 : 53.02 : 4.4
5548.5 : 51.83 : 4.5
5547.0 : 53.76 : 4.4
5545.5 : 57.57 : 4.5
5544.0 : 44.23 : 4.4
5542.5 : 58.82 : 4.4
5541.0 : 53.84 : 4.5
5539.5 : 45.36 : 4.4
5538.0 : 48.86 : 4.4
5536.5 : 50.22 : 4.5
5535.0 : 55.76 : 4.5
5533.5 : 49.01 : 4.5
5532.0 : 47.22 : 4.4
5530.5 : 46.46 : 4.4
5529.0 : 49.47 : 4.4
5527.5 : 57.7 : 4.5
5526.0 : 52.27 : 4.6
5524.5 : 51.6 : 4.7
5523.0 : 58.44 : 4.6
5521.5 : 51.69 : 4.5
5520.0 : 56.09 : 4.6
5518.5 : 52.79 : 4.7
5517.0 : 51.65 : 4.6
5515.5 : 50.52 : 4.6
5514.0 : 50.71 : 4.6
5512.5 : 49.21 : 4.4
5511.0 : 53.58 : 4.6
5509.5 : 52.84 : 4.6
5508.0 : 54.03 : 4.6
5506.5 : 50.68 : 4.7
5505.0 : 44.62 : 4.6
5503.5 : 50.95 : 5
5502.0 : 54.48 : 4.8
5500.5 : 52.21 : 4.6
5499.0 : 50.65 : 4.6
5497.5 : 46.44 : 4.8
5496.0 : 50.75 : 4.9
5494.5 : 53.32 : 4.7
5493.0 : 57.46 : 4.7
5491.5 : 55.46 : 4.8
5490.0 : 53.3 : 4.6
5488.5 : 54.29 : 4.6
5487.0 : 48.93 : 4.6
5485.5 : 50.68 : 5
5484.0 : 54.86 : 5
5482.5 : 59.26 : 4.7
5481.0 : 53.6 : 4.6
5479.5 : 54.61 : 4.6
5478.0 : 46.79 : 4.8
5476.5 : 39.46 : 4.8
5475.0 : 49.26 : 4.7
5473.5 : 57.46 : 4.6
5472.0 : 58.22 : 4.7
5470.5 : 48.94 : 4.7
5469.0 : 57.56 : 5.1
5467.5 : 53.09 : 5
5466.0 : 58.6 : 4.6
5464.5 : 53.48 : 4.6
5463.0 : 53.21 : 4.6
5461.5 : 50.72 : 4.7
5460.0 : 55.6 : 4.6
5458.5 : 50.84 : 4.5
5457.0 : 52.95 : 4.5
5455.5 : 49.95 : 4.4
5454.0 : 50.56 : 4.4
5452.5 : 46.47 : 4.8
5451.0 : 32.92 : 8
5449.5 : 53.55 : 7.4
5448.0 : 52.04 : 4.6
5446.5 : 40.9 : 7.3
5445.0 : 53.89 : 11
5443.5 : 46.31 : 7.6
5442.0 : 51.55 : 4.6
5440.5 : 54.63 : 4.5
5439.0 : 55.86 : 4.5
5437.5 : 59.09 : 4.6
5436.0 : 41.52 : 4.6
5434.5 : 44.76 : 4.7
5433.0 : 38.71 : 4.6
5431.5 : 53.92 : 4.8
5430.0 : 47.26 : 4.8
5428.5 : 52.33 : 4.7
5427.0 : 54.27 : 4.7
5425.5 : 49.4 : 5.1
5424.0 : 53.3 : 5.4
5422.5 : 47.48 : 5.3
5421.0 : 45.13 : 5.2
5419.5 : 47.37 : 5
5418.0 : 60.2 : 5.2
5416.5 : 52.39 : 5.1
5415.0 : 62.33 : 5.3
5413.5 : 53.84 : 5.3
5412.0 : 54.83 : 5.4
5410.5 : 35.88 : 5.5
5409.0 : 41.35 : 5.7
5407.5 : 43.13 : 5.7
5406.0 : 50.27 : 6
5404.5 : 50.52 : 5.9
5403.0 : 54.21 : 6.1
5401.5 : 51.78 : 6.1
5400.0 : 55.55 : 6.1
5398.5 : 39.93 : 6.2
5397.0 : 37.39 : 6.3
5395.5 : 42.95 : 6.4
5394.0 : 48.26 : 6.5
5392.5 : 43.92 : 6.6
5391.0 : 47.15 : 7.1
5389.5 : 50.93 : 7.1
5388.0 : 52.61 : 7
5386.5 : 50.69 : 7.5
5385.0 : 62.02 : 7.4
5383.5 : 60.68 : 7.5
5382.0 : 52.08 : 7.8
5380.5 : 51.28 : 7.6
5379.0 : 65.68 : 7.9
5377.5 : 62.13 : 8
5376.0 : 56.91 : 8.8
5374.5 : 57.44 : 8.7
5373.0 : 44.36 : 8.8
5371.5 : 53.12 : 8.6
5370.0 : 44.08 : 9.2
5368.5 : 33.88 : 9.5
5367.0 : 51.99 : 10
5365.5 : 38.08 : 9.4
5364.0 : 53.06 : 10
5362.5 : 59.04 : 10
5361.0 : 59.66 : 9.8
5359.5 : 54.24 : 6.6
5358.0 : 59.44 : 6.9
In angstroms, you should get 232.5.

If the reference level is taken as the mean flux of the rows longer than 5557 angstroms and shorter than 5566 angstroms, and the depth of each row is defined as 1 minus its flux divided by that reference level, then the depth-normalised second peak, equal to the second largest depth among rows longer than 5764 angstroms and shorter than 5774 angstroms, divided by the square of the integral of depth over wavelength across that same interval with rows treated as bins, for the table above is -0.04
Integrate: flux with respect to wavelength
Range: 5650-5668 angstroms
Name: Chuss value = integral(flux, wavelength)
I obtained 916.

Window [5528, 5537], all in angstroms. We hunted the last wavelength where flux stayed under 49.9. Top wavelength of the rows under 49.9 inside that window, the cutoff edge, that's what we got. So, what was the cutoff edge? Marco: 5533.5 angstroms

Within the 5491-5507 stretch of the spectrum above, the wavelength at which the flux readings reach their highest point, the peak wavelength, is 5493.0 angstroms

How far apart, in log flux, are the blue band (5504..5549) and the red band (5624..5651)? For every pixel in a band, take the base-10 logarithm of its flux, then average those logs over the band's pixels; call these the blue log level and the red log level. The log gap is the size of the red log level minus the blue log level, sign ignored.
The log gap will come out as 0.015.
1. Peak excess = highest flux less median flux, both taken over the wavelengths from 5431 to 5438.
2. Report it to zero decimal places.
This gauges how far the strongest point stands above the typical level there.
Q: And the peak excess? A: 14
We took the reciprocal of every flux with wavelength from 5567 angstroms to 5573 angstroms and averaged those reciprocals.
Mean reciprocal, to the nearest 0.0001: 0.0187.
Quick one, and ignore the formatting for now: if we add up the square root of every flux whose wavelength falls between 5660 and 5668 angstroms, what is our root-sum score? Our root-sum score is 36.3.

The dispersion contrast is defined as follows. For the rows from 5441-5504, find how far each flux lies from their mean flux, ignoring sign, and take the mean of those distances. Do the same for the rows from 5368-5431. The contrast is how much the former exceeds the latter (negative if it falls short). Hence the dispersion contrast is -2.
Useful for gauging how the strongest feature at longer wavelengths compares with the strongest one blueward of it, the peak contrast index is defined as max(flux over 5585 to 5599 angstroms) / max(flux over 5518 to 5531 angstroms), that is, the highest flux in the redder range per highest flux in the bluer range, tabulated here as 1.00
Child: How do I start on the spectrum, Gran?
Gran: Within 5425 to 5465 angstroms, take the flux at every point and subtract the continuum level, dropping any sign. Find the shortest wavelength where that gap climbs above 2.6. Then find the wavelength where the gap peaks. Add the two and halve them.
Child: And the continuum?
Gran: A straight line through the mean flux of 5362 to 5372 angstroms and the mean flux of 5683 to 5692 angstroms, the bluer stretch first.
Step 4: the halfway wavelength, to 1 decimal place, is 5439.0 angstroms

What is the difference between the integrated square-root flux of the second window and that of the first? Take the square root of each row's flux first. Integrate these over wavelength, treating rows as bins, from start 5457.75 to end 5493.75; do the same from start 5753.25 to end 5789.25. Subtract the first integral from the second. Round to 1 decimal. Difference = 2.2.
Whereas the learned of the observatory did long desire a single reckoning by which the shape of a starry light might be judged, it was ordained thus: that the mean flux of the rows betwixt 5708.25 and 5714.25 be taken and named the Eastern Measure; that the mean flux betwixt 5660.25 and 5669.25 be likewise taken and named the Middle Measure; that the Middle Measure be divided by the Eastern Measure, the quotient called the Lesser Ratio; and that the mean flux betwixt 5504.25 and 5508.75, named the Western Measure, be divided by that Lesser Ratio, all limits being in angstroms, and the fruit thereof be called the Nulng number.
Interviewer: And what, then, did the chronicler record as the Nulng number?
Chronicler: 46.2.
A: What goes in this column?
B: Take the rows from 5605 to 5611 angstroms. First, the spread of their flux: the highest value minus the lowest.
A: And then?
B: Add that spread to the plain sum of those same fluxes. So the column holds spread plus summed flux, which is 237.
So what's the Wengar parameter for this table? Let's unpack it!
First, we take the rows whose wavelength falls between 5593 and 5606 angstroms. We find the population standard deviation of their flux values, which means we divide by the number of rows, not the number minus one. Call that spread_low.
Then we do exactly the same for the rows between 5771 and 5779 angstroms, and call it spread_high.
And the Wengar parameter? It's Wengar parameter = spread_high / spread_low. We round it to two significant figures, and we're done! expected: 0.76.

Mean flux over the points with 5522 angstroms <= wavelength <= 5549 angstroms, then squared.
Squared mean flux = 2683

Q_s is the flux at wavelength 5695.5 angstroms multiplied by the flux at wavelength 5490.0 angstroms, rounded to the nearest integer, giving 2349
